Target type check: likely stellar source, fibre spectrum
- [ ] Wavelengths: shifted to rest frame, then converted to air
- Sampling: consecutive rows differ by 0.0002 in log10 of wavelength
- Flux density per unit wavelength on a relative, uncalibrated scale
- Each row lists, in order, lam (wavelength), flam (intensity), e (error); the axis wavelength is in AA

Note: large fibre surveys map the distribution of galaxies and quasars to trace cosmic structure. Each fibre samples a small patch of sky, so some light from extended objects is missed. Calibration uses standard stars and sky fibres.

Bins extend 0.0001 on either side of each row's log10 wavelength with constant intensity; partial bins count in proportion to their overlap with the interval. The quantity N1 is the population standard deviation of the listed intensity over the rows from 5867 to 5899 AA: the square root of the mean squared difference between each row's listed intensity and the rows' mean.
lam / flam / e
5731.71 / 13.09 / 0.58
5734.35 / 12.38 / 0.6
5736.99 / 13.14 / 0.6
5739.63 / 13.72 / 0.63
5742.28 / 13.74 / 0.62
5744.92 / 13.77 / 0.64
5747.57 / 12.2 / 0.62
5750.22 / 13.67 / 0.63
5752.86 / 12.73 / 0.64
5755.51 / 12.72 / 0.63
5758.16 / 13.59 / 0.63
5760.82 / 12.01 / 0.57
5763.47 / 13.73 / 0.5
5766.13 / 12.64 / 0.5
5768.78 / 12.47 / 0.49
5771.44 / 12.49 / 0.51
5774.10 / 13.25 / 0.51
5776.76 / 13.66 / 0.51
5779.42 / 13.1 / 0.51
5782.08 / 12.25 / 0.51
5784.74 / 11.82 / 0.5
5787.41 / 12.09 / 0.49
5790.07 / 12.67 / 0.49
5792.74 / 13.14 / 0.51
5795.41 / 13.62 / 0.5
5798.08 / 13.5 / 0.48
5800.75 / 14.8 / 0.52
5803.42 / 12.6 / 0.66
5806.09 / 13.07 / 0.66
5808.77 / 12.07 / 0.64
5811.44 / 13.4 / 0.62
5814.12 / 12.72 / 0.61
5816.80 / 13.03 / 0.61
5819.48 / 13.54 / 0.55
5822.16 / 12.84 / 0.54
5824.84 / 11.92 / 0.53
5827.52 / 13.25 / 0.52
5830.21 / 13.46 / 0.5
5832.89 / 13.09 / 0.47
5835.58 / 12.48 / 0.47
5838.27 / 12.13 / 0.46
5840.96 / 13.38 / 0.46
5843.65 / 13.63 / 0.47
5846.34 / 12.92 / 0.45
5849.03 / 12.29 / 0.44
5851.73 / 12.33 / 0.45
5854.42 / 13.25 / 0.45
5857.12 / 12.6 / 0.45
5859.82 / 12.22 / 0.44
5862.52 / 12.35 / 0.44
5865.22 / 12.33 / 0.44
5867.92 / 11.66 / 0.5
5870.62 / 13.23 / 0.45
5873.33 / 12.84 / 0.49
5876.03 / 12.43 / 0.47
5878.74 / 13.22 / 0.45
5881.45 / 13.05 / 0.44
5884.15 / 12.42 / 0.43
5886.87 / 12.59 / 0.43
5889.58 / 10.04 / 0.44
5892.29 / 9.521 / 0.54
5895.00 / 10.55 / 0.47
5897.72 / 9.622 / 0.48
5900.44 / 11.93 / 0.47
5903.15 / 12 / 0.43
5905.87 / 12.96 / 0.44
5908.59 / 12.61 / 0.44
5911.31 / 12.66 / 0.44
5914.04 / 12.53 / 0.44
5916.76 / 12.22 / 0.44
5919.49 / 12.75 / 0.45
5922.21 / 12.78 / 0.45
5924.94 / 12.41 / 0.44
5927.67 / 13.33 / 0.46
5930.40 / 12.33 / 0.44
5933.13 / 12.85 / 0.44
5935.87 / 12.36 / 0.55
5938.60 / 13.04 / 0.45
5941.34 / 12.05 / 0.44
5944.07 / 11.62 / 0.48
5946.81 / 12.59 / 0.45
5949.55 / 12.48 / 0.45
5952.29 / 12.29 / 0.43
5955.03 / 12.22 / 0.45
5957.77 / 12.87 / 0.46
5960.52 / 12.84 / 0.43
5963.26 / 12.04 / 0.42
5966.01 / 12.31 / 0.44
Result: 1.38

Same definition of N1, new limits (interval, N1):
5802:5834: 0.50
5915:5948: 0.44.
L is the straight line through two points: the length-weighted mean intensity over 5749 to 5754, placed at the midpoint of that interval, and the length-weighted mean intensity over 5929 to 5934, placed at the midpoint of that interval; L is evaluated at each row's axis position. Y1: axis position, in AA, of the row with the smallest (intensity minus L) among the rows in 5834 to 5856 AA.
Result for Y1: 5838.27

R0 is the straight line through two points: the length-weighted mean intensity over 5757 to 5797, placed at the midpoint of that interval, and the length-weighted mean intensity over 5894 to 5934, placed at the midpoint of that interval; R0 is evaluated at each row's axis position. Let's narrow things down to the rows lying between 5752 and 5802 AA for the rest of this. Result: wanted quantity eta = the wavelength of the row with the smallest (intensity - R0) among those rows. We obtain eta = 5784.74 AA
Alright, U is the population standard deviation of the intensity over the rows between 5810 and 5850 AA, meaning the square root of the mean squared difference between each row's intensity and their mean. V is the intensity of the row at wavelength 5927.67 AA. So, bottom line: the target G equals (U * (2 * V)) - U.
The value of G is 13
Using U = 0.52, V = 13.33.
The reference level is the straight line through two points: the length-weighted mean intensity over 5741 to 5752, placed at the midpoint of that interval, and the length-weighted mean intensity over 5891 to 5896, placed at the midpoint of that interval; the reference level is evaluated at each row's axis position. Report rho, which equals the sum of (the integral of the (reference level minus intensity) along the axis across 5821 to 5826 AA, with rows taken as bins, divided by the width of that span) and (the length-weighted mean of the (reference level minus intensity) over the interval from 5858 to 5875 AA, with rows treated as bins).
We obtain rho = -2.6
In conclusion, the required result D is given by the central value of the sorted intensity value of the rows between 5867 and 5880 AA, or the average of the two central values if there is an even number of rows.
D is 12.8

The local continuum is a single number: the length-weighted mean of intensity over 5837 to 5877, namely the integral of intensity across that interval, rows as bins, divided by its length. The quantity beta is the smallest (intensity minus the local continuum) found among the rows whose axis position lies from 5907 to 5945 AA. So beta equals -1.02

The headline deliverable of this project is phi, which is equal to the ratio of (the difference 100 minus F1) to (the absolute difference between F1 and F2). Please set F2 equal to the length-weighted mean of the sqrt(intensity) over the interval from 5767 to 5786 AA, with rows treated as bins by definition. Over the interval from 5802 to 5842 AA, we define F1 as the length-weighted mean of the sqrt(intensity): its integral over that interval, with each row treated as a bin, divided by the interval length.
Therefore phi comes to 5126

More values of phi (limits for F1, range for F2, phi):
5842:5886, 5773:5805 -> 1898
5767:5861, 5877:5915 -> 625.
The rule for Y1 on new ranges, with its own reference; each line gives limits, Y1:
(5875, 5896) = 5892.29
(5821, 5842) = 5824.84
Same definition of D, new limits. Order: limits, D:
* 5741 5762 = 13.2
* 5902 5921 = 12.6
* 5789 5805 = 13.3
